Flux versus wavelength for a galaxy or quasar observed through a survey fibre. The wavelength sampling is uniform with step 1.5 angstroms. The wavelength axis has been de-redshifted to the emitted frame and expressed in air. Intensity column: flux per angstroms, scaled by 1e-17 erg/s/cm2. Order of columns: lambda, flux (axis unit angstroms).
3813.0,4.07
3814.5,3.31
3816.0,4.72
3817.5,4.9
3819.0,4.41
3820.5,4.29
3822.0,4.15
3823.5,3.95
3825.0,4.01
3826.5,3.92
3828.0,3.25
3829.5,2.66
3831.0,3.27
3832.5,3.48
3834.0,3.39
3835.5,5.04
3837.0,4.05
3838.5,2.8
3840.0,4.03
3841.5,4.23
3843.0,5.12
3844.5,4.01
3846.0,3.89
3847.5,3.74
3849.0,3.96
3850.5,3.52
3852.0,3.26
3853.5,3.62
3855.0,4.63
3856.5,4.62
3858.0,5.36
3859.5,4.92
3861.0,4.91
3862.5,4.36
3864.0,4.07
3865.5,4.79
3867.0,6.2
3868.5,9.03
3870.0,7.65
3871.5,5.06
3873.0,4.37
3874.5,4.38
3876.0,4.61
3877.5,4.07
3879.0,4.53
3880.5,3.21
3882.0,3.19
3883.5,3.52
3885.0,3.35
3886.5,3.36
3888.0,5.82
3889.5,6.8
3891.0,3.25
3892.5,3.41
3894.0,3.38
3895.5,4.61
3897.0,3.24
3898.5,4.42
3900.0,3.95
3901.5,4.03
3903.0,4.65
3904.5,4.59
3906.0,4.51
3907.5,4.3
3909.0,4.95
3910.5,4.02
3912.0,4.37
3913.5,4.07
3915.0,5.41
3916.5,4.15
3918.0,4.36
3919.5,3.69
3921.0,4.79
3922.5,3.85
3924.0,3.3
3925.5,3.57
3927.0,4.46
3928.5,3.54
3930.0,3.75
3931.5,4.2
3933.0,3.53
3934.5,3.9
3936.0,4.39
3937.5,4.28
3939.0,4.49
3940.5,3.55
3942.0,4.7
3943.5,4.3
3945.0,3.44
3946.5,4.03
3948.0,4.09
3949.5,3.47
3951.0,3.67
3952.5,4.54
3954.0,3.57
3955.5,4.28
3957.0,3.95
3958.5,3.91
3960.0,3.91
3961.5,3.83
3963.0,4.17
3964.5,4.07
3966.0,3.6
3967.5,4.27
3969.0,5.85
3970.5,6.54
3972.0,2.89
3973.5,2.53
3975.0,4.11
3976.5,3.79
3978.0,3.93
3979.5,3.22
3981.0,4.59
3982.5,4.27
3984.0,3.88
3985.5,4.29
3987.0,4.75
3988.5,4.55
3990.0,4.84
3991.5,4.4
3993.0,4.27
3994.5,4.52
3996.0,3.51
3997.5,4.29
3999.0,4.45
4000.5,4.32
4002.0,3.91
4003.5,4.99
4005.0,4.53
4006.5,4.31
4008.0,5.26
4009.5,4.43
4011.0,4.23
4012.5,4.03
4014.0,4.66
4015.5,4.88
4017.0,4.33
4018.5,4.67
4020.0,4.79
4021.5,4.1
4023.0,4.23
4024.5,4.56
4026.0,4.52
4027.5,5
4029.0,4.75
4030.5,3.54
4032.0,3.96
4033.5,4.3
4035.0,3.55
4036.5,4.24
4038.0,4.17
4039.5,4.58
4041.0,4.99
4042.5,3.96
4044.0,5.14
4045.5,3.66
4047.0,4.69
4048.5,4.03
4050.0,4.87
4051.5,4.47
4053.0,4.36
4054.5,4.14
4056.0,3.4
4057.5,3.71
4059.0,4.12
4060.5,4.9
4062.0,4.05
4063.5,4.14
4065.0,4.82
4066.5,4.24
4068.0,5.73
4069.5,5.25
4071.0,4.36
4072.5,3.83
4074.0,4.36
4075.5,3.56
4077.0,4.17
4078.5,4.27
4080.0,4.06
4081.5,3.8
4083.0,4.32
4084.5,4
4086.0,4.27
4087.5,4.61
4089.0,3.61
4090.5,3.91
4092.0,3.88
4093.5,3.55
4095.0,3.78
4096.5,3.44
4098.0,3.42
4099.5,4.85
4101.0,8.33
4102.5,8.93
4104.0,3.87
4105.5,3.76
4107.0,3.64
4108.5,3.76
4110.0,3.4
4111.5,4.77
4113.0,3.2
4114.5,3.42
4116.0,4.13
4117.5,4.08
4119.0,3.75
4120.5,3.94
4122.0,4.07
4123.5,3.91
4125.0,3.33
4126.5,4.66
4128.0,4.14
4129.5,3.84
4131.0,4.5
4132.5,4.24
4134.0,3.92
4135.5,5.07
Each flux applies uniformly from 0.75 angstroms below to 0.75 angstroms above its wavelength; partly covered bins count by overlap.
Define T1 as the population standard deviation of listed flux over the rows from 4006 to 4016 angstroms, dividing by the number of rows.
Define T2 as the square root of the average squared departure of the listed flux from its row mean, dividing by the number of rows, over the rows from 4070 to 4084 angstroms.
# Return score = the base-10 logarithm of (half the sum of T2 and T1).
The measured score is -0.5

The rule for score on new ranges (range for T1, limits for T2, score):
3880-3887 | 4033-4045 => -0.5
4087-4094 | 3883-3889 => -0.1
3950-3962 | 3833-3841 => -0.3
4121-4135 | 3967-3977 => -0.1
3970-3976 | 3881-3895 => 0.1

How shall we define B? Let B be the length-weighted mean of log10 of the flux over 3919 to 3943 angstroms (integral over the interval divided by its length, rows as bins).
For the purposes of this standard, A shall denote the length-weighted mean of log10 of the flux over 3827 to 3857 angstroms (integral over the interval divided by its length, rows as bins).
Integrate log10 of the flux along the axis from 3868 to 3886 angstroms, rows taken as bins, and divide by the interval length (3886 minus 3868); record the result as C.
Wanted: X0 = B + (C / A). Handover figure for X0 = 1.72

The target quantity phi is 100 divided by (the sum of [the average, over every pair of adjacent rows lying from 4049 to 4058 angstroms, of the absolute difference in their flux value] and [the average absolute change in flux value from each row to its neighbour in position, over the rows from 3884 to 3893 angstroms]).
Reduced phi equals 56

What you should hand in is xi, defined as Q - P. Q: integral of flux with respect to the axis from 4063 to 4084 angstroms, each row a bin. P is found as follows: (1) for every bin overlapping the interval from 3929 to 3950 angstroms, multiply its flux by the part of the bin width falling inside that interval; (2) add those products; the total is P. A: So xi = 7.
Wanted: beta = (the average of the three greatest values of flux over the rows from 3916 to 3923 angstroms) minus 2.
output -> 2.4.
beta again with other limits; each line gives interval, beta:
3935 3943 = 2.5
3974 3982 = 2.2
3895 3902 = 2.4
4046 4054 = 2.7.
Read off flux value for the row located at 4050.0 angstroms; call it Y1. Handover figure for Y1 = 4.87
